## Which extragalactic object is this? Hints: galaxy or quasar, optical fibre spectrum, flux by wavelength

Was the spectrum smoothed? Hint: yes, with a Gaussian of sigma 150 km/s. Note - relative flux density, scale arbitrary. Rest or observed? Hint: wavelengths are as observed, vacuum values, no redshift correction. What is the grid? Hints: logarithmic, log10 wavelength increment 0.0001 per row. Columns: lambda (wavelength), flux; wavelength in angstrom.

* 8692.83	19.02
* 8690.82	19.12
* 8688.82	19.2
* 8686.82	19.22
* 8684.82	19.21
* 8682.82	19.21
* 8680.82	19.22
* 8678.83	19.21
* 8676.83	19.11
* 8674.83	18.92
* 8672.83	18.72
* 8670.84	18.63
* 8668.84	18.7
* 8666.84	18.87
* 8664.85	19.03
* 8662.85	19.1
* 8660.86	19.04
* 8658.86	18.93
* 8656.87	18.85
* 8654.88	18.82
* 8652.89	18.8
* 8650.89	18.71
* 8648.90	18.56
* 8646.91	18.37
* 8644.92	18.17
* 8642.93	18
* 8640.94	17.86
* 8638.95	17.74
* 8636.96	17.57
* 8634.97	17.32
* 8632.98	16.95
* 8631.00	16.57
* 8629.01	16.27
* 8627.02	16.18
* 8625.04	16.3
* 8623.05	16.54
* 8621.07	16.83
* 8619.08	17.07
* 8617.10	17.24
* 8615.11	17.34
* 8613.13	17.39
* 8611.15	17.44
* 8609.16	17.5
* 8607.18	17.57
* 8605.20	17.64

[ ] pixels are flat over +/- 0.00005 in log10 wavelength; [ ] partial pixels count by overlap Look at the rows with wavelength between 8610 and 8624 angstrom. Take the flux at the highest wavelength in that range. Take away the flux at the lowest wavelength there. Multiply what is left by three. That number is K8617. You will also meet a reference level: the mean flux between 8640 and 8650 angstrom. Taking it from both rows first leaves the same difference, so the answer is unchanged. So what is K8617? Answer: -2.7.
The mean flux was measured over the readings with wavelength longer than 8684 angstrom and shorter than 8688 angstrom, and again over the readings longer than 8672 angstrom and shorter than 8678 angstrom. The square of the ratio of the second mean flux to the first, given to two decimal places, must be 0.97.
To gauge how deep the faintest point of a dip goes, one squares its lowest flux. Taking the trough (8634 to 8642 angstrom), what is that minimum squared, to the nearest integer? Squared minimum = 300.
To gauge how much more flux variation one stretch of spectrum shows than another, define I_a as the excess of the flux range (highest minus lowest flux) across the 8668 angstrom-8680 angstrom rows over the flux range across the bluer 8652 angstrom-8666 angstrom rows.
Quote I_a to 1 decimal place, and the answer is 0.3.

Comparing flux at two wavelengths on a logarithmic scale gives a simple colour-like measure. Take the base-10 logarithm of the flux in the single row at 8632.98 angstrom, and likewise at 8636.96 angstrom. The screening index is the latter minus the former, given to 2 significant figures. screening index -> 0.016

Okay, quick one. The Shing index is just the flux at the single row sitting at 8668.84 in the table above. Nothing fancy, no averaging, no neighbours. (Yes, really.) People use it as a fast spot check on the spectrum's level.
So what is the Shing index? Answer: 18.7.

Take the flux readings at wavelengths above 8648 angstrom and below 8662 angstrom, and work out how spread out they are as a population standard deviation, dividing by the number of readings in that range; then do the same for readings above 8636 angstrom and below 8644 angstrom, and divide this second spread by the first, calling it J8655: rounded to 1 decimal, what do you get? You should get 1.1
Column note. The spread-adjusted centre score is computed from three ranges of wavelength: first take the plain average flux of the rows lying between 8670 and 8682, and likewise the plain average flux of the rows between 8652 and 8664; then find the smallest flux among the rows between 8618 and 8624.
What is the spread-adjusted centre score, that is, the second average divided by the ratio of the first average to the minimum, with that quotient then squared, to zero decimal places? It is 272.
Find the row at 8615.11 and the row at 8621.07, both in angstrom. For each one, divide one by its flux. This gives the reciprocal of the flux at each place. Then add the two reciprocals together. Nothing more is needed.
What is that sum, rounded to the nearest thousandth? 0.117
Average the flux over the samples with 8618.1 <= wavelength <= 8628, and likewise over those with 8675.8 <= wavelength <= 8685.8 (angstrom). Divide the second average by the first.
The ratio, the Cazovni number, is 1.16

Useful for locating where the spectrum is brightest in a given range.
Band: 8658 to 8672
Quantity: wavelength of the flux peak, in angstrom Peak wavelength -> 8662.85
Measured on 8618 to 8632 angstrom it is 8619.08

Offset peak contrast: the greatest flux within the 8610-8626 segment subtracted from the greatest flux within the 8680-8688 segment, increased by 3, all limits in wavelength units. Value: 4.8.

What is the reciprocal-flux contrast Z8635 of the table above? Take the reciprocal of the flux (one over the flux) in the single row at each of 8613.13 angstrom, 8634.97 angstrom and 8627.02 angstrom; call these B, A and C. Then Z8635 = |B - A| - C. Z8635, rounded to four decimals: -0.0616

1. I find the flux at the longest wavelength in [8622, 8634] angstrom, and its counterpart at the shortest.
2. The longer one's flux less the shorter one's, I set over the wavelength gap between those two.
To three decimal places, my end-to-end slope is 0.041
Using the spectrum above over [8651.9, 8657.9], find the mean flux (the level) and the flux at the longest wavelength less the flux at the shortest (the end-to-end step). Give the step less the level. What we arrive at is -18.8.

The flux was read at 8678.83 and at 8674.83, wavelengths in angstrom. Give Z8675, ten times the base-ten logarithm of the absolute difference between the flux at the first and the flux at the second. -5.4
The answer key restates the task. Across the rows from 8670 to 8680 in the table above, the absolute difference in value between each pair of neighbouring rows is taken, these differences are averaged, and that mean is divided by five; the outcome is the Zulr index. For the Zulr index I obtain 0.029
